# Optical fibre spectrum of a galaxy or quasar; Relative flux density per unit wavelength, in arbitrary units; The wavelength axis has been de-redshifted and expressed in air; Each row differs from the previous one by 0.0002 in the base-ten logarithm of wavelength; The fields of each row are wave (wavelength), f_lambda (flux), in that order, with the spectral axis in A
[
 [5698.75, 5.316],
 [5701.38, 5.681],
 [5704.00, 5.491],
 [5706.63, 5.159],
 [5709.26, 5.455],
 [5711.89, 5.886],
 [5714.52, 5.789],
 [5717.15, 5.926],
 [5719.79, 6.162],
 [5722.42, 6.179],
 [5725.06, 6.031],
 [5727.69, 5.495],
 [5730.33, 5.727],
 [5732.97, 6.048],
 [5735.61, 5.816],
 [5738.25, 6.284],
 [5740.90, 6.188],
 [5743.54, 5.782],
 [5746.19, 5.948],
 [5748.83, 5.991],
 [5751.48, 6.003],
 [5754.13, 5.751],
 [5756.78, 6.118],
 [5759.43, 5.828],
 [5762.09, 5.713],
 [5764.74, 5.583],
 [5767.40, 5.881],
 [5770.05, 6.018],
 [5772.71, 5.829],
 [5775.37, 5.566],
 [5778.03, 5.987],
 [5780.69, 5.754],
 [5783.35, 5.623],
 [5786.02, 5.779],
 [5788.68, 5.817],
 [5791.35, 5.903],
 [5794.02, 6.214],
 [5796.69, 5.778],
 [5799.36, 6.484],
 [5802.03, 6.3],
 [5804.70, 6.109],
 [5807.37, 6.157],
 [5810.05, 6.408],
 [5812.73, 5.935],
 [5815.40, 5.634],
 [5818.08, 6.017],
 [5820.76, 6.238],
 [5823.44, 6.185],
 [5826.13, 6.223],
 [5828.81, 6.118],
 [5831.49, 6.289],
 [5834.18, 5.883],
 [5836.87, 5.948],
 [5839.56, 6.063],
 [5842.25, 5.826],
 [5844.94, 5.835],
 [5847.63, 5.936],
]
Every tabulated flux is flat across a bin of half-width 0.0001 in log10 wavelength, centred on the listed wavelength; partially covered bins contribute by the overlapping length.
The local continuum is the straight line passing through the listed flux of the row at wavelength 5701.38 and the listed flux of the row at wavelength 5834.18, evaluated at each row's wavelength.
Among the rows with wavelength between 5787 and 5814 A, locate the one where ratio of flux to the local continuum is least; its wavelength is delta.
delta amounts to 5796.69 A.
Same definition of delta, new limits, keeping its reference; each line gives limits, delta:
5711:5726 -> 5714.52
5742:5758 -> 5754.13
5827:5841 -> 5834.18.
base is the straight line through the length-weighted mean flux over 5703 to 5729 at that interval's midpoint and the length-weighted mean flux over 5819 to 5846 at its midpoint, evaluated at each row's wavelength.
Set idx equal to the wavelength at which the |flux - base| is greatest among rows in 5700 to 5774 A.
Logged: 5706.63 A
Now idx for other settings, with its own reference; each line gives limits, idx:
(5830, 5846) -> 5842.25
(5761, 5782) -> 5775.37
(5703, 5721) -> 5706.63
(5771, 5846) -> 5799.36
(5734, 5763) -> 5738.25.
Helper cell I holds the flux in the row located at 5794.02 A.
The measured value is 6.214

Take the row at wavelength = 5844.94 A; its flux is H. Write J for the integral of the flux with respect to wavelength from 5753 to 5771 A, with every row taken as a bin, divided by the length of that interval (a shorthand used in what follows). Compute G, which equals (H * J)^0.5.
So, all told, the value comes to 5.84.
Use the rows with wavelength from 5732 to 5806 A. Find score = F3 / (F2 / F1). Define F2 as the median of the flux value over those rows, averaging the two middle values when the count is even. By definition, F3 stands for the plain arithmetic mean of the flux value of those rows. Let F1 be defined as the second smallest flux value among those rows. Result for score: 5.62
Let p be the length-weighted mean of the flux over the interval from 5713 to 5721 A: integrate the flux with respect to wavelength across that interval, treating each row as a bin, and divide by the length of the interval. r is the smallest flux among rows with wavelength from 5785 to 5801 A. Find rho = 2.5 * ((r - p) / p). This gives -0.07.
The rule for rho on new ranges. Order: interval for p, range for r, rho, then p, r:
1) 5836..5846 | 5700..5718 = -0.32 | 5.92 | 5.159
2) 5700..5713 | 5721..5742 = -0.01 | 5.53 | 5.495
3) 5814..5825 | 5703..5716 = -0.36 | 6.02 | 5.159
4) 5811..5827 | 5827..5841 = -0.07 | 6.04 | 5.883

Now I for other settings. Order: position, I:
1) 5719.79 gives 6.162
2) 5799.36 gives 6.484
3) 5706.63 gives 5.159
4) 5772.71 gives 5.829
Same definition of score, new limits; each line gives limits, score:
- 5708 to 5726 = 5.78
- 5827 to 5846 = 5.88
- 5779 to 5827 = 5.60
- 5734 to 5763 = 5.75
